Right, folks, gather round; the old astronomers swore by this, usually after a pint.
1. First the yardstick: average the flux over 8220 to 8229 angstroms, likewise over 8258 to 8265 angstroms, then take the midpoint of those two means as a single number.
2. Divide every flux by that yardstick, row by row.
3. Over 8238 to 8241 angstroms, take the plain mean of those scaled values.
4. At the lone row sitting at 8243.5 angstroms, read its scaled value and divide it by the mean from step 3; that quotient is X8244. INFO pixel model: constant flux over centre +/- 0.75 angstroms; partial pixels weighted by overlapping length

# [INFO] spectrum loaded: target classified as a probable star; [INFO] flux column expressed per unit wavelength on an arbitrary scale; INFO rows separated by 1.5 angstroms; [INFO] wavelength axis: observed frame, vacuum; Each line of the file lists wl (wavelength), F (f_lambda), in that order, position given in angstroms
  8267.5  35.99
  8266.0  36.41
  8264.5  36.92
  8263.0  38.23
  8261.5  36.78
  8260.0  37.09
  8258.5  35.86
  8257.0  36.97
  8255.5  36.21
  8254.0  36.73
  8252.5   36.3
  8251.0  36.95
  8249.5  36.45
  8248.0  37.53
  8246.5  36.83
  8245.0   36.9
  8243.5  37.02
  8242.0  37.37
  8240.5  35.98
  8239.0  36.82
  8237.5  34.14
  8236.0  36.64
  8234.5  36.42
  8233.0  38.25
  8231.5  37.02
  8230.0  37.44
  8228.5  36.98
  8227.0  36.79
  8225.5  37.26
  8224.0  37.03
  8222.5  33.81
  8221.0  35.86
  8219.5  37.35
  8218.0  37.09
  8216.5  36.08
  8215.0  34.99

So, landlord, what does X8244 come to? 1.02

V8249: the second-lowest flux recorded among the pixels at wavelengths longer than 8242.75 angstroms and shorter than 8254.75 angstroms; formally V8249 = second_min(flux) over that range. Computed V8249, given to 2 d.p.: 36.45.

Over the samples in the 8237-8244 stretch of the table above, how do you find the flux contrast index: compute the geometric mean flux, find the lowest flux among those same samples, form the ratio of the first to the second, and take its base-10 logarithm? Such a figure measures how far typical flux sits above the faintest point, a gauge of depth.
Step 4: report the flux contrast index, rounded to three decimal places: 0.026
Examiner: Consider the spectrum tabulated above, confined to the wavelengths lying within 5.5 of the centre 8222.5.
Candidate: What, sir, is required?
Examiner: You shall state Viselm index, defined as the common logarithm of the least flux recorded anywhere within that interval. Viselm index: 1.53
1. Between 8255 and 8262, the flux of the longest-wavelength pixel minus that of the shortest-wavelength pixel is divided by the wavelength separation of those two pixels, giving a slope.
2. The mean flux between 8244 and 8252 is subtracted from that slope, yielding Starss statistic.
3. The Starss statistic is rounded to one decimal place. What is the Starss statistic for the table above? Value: -36.8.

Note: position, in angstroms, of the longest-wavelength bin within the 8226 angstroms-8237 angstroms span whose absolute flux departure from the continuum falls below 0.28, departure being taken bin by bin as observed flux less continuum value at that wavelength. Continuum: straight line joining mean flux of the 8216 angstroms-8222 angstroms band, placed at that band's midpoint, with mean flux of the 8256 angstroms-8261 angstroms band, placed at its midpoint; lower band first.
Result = 8236.0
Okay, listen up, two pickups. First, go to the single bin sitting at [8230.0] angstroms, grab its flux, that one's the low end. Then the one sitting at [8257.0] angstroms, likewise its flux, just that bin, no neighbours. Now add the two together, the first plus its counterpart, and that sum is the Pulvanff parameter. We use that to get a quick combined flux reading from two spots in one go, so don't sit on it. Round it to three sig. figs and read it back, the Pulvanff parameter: 74.4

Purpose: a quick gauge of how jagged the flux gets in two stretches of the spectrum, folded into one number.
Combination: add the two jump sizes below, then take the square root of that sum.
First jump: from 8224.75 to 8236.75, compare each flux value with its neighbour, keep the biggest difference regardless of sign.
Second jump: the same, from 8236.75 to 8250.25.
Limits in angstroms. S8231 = 2.1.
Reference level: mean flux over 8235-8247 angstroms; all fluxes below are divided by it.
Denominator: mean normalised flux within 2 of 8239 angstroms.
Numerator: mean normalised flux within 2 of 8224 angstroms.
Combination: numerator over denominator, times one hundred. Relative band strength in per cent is 101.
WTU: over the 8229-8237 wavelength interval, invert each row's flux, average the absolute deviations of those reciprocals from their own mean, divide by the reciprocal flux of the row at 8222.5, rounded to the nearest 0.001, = 0.013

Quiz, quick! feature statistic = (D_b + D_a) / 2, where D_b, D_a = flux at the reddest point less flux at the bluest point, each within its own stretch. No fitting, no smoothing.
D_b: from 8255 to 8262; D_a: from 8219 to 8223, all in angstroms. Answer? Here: -1.5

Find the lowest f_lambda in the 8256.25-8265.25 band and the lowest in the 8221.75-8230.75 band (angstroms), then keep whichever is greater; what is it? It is 35.9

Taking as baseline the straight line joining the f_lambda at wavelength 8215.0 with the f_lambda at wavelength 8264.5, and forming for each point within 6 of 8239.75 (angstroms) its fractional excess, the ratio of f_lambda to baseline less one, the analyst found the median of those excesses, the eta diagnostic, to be 0.022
